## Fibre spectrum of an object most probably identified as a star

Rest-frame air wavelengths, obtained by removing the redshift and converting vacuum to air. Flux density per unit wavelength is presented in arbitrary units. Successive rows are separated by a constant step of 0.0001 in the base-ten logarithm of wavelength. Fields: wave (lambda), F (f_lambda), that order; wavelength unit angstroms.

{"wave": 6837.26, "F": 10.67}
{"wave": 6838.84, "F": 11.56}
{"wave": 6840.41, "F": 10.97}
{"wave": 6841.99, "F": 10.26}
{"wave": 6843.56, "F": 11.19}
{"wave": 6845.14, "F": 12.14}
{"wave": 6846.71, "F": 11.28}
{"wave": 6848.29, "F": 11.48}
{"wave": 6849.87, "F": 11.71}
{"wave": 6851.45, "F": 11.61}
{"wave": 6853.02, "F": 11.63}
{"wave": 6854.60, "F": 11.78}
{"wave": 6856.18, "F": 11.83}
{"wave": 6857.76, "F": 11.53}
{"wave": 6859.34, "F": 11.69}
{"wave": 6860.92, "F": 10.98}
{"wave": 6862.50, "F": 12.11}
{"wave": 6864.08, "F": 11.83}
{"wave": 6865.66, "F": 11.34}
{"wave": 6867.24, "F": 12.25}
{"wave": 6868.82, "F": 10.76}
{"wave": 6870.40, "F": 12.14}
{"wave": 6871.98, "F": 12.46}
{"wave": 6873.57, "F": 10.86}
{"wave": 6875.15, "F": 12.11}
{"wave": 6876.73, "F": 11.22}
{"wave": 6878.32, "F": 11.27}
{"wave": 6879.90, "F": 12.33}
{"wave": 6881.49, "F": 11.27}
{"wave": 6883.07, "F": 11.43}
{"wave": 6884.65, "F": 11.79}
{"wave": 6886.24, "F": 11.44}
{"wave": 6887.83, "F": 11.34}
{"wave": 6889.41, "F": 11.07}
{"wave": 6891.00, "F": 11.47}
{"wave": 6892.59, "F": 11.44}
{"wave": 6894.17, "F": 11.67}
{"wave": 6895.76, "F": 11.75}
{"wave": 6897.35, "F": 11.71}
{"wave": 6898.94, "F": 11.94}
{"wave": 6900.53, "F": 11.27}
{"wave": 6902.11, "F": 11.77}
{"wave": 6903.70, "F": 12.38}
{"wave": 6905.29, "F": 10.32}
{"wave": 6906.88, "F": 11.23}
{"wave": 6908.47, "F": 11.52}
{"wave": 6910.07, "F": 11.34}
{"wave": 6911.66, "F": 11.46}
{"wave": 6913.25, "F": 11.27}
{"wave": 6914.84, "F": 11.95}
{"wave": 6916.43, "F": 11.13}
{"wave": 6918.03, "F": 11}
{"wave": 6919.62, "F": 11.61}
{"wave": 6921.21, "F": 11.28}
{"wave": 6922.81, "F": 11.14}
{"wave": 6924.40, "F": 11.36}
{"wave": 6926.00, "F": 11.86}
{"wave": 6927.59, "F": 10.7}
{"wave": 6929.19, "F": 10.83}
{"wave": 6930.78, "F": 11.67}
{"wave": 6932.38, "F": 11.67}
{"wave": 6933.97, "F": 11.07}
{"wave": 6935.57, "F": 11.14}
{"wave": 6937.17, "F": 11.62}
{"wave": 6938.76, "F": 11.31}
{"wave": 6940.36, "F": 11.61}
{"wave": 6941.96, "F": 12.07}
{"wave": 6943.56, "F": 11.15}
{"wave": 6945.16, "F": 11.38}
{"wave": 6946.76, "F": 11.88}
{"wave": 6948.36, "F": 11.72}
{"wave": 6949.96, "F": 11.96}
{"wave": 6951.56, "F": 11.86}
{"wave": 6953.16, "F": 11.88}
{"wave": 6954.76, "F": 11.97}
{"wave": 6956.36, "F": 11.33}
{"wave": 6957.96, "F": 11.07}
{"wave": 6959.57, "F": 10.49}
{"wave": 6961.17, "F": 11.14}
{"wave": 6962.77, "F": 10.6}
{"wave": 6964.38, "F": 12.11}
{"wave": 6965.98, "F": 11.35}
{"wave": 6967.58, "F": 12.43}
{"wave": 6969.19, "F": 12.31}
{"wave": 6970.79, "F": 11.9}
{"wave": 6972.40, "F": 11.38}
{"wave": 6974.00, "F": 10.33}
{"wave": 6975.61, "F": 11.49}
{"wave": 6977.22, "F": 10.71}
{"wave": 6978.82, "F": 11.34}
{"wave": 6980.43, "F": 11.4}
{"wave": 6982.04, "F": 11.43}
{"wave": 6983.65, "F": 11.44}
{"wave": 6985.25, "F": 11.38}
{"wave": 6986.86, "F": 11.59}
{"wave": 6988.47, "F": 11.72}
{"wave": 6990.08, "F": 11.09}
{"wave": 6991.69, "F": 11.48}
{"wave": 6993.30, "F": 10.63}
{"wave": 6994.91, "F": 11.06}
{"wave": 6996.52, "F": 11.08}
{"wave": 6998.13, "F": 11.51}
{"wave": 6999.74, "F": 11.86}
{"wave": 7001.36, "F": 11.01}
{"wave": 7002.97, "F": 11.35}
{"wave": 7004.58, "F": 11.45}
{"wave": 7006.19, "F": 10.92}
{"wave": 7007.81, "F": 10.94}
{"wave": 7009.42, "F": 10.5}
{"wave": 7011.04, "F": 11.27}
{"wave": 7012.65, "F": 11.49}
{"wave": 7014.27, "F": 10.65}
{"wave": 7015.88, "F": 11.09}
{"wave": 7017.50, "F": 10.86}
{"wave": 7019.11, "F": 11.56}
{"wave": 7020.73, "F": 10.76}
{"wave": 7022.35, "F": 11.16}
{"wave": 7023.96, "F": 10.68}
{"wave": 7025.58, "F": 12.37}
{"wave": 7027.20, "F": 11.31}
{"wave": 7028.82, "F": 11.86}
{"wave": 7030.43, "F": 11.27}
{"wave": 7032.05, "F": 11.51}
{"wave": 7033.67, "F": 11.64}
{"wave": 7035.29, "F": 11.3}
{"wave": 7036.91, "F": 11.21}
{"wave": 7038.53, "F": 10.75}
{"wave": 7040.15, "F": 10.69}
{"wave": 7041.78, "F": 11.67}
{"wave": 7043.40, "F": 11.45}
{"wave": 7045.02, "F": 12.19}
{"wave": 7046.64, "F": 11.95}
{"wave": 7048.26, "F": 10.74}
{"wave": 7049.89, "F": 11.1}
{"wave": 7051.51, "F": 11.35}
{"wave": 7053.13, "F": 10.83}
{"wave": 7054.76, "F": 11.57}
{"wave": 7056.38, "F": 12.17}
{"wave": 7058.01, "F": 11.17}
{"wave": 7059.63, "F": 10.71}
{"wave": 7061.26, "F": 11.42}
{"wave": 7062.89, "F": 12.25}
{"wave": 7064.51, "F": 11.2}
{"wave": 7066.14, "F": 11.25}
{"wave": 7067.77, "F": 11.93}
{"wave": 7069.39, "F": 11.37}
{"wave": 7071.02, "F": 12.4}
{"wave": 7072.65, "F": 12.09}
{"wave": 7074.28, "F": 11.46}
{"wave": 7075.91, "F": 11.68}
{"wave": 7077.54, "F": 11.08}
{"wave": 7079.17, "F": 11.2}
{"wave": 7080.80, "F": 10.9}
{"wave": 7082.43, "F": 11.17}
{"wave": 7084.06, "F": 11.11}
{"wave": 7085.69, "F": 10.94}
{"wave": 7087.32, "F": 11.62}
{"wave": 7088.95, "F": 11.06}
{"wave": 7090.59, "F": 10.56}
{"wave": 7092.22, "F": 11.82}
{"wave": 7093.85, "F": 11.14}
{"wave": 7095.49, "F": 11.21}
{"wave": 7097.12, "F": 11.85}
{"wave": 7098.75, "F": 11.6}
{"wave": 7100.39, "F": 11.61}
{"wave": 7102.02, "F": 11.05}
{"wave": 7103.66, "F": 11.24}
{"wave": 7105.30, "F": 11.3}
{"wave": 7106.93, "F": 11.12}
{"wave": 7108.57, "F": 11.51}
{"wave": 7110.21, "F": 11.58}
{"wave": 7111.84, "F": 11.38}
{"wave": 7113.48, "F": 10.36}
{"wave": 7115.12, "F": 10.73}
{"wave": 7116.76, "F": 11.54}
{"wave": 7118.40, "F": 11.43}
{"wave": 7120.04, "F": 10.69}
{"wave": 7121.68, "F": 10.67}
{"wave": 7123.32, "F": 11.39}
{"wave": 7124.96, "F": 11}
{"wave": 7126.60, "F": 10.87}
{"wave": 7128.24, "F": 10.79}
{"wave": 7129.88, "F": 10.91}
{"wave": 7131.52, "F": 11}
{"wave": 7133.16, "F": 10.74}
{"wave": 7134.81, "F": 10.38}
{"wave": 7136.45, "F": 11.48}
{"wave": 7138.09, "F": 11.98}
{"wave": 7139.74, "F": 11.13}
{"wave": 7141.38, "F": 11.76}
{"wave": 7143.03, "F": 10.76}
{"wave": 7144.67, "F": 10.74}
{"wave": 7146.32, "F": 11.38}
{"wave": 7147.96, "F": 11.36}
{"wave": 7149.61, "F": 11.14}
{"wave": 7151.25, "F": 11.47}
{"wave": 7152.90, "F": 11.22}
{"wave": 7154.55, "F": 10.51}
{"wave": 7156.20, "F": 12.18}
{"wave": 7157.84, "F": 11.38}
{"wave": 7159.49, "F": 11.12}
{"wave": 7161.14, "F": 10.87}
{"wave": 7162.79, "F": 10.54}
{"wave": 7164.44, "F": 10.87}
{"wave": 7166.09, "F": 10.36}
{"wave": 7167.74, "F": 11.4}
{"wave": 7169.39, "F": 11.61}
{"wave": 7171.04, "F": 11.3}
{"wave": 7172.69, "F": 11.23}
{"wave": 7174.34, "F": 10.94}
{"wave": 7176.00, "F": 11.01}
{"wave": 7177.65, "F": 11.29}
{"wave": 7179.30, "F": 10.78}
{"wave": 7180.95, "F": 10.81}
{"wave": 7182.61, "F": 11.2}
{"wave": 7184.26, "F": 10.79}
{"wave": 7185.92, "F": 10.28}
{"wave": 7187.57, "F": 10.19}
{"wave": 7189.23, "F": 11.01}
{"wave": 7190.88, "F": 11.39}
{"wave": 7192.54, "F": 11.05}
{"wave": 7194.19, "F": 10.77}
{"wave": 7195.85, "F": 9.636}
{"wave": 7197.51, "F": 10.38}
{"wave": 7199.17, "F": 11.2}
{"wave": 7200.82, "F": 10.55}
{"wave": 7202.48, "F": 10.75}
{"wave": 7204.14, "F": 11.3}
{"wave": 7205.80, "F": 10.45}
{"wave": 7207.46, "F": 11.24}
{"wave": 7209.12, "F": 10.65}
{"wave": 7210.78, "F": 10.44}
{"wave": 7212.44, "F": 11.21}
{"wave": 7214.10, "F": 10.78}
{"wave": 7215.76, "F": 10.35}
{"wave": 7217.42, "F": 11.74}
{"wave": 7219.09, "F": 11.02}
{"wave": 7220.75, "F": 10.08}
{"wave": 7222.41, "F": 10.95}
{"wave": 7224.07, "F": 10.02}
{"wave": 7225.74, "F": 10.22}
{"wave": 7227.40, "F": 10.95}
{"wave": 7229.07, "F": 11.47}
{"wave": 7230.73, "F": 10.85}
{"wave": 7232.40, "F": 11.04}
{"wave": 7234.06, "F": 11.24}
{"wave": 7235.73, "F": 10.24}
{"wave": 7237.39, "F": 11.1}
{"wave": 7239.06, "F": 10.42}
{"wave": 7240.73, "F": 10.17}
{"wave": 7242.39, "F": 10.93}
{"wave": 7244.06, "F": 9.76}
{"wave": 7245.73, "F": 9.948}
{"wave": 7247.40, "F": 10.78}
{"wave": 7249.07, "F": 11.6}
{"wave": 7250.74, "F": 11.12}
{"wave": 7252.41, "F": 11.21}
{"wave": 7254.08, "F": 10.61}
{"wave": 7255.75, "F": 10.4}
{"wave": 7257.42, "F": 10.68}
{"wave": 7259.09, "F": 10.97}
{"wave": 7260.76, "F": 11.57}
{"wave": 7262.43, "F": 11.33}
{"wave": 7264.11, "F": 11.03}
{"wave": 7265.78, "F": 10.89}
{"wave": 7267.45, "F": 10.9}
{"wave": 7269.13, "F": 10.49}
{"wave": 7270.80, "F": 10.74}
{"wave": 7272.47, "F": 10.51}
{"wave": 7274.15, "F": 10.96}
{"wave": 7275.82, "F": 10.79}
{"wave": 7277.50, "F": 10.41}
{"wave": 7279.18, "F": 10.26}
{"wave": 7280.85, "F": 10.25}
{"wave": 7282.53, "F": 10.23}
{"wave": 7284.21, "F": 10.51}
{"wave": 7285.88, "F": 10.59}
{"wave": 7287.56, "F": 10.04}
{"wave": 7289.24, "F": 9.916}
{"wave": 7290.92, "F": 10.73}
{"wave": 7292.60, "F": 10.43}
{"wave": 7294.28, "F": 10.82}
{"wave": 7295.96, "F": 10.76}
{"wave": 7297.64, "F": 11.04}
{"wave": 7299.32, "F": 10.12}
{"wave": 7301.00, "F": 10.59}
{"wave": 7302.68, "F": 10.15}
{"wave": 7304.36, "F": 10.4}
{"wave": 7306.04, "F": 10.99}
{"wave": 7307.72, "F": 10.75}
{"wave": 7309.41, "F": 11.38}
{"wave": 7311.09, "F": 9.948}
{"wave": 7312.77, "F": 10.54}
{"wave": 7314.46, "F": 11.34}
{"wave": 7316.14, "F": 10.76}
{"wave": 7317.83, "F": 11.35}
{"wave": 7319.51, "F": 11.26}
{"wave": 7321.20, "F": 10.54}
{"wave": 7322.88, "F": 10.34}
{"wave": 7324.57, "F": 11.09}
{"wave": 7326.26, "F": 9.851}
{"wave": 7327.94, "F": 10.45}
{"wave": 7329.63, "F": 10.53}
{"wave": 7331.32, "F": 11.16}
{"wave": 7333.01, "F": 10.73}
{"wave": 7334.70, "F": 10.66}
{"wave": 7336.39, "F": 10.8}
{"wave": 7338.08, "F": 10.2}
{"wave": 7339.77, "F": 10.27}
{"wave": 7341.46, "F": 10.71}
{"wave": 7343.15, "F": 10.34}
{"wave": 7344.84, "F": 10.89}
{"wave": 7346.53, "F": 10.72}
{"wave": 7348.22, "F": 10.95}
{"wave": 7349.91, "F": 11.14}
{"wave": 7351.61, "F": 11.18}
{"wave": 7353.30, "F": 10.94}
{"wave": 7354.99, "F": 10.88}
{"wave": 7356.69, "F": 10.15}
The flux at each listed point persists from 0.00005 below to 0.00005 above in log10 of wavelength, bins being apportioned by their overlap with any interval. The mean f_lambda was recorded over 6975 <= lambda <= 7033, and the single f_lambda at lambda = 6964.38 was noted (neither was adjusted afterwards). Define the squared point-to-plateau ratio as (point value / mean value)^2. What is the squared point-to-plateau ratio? 1.16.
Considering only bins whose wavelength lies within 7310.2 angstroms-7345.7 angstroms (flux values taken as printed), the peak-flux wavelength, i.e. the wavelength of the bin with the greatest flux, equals 7317.83 angstroms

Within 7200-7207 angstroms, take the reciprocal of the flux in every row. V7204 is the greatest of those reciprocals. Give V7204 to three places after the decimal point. 0.096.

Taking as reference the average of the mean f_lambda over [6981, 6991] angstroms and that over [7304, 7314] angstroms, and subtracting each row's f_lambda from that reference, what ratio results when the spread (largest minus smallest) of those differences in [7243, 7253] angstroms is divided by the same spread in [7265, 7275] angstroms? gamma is 3.91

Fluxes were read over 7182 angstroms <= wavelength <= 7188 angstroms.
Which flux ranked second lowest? 10.28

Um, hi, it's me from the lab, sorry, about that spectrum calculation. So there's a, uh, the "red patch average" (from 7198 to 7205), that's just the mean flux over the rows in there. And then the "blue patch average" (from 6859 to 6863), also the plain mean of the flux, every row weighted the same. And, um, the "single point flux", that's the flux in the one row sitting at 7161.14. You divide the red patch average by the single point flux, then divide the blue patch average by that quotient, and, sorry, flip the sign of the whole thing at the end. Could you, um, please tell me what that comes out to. -11.5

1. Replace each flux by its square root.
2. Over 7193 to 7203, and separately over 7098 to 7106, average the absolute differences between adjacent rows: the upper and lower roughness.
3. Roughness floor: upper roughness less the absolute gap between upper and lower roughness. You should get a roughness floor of 0.031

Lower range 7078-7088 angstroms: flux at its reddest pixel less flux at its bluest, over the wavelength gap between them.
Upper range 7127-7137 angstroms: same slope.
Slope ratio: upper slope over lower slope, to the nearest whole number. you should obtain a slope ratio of 2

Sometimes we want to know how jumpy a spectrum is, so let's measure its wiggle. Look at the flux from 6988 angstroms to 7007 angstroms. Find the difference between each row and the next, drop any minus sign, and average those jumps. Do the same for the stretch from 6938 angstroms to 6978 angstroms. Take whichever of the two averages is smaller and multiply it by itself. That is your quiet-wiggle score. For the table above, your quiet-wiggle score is 0.20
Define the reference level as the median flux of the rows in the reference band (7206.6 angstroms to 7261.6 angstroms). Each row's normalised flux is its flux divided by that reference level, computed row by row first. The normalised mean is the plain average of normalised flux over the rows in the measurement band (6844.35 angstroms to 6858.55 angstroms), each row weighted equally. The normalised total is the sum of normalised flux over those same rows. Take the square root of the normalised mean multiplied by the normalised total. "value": 3.23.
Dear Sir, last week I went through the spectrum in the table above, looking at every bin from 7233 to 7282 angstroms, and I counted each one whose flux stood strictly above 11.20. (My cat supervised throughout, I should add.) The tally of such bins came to 5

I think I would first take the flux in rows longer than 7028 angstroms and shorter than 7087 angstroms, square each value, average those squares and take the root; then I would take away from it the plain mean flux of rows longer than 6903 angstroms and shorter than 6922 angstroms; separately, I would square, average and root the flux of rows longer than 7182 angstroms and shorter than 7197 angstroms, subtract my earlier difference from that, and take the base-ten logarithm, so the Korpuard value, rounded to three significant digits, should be 1.03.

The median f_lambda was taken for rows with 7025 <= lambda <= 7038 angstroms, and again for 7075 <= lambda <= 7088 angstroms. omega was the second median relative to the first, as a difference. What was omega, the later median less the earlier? -0.3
